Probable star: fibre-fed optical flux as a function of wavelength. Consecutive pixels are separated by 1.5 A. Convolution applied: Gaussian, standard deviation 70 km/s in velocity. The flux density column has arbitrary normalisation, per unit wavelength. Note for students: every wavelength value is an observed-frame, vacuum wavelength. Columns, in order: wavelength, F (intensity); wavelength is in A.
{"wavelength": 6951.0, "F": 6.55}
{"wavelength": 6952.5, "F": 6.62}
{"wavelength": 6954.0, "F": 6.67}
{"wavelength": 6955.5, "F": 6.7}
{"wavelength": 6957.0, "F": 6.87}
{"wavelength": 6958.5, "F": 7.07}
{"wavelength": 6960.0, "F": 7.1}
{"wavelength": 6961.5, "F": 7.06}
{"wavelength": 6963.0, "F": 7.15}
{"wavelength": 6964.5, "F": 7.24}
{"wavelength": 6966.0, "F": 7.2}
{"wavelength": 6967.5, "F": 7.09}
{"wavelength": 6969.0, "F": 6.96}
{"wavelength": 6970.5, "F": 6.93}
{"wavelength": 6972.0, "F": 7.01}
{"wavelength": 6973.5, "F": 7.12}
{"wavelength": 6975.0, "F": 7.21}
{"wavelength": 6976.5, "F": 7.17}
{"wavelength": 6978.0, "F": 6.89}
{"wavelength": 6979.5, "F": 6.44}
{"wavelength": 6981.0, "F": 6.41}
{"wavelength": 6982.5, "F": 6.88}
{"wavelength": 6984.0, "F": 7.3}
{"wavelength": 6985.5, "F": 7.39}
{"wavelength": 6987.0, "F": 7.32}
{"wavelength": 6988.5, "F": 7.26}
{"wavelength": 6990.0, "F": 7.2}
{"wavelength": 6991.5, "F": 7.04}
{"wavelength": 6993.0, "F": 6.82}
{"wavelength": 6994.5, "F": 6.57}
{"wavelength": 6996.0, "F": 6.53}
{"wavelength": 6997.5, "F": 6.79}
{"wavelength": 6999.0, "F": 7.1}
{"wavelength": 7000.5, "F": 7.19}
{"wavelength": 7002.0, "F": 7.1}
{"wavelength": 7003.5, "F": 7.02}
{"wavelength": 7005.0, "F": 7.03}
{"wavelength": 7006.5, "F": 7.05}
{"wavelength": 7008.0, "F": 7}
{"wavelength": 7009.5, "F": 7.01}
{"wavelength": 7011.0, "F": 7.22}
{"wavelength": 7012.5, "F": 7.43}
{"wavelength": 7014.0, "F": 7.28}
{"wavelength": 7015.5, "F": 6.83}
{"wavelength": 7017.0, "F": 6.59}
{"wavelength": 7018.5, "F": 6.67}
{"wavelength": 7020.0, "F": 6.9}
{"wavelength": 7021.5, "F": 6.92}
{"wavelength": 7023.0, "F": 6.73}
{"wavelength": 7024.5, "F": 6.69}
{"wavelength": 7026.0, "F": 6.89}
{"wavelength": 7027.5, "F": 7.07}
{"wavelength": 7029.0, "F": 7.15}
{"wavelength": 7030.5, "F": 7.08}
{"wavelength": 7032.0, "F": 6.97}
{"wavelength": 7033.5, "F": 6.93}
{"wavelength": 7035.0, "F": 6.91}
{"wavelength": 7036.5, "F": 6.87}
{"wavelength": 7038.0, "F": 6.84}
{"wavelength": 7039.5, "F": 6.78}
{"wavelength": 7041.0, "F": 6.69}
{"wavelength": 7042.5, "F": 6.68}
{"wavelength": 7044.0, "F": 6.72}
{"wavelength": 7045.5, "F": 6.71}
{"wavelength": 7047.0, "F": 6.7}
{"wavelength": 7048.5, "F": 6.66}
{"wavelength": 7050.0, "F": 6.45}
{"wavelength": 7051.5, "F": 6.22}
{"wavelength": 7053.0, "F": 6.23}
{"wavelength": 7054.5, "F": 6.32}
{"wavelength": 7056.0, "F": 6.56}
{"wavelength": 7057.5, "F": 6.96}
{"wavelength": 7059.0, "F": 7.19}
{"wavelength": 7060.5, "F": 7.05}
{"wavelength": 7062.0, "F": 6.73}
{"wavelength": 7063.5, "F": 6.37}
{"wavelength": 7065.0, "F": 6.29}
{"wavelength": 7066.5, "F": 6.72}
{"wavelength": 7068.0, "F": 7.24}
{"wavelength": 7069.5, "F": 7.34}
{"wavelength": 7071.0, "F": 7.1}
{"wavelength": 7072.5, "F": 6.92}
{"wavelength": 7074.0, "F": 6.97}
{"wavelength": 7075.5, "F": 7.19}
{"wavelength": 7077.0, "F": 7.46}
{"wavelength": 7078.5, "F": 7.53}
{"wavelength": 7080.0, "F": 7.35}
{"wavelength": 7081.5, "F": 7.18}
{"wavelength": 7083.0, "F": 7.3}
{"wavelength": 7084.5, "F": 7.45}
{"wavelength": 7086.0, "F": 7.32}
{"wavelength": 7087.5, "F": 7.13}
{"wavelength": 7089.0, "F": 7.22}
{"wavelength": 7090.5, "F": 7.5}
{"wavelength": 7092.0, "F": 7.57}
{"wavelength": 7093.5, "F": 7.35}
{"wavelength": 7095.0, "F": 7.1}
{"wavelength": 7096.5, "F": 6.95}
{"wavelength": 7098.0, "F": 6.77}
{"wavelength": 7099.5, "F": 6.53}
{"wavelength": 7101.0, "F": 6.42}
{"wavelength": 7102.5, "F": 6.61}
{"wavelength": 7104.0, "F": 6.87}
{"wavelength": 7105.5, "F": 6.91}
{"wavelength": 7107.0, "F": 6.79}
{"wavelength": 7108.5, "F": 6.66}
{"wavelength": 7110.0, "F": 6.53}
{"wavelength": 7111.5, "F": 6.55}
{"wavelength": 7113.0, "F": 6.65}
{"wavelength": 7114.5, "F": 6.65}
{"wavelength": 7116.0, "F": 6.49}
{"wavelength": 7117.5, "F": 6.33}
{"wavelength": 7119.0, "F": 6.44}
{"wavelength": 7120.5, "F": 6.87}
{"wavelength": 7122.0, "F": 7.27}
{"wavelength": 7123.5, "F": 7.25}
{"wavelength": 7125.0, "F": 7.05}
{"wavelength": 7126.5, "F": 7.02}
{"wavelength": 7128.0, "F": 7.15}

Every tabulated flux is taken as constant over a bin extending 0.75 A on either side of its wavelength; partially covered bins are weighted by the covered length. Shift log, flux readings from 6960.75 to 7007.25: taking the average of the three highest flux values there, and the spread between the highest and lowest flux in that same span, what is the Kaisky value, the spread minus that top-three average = -6.36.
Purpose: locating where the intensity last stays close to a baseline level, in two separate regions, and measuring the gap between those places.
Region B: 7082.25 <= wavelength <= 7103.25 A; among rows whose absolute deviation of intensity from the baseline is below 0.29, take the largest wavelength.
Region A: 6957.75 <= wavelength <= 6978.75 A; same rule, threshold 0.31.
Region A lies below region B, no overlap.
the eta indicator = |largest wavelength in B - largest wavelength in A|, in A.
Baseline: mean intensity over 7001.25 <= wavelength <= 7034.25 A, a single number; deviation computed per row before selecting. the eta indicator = 120.0 A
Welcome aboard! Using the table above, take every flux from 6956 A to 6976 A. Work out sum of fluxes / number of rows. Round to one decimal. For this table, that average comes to 7.1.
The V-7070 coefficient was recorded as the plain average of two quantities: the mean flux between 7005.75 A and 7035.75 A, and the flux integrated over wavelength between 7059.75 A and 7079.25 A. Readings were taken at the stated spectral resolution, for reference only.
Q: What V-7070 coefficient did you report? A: 72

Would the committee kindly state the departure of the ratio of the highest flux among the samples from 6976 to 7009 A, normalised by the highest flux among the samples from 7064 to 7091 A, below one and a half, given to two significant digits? 0.52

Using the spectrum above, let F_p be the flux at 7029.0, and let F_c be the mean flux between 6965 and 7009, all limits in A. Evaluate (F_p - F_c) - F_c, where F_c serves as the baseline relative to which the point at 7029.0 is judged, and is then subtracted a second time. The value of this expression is -6.9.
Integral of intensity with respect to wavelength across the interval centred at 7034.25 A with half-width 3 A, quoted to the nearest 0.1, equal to 41.5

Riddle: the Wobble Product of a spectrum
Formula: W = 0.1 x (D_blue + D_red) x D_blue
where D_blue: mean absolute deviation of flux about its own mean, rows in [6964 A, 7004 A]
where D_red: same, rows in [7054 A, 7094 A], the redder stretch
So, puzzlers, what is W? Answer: 0.0106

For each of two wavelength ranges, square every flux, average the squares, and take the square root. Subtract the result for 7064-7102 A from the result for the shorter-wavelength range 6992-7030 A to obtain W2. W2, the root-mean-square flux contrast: -0.18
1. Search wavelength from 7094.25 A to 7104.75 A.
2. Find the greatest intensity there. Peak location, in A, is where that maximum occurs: 7095.0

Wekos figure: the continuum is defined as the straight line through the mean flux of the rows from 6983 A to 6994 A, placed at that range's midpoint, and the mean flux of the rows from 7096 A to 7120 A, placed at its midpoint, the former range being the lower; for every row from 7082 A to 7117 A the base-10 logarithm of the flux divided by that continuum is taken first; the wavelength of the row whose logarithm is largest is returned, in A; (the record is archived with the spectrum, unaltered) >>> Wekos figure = 7092.0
